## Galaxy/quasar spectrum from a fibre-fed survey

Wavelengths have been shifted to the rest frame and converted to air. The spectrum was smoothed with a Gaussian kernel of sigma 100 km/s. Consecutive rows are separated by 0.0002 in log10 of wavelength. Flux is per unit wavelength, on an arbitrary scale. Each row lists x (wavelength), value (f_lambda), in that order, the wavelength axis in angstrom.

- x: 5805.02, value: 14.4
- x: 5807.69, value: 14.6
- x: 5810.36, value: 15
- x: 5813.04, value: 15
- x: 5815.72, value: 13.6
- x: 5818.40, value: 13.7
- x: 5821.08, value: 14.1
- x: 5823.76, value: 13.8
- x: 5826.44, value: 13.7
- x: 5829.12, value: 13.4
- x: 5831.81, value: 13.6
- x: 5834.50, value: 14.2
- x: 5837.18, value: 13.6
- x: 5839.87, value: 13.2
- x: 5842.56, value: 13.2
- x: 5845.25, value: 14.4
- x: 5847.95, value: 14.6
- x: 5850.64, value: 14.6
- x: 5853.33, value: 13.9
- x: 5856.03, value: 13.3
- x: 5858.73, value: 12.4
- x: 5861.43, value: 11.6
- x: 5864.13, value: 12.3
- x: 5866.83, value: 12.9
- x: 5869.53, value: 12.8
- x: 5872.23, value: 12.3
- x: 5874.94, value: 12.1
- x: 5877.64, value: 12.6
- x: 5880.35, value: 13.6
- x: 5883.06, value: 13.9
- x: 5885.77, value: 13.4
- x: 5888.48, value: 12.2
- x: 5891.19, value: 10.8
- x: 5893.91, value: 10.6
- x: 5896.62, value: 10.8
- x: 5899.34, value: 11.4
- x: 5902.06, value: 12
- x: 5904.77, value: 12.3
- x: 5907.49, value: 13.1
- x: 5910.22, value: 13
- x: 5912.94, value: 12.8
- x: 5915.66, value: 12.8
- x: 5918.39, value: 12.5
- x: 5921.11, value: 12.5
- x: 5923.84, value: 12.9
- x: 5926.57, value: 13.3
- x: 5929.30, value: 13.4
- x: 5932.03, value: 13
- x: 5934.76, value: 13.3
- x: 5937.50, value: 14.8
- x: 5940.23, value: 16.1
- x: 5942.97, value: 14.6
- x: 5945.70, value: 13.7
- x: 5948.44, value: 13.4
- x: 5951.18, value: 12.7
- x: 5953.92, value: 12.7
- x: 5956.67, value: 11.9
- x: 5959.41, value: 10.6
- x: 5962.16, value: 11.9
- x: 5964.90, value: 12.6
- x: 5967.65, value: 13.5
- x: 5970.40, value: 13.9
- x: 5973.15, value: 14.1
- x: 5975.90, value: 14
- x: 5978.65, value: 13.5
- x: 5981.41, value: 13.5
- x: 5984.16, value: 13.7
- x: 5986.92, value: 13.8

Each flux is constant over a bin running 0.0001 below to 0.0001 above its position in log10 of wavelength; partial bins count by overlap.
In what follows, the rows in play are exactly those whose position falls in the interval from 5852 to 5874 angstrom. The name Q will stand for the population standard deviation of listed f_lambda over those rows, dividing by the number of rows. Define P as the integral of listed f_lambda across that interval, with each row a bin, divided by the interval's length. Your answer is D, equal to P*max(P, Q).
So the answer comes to 161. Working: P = 12.7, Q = 0.7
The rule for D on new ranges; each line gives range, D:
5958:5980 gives 169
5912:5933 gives 166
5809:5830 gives 198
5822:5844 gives 185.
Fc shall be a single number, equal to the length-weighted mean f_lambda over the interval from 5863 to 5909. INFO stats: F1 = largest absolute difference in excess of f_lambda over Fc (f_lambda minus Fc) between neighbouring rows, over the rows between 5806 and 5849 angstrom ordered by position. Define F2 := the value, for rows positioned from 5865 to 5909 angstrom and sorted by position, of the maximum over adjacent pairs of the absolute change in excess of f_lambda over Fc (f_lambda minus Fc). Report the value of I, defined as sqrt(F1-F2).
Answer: 0.00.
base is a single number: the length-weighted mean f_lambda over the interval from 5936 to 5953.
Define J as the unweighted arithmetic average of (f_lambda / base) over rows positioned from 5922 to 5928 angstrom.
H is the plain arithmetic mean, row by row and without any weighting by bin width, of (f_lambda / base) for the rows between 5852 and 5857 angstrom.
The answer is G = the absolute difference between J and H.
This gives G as 0.035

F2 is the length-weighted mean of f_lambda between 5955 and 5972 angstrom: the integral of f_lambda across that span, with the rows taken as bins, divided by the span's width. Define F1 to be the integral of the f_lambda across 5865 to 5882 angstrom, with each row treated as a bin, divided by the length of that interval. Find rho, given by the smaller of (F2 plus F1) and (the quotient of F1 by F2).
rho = 1.02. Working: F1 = 12.7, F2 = 12.4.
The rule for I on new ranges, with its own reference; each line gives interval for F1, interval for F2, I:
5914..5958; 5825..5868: 0.55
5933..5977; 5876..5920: 0.32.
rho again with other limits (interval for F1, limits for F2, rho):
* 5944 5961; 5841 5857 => 0.89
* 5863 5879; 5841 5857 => 0.89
